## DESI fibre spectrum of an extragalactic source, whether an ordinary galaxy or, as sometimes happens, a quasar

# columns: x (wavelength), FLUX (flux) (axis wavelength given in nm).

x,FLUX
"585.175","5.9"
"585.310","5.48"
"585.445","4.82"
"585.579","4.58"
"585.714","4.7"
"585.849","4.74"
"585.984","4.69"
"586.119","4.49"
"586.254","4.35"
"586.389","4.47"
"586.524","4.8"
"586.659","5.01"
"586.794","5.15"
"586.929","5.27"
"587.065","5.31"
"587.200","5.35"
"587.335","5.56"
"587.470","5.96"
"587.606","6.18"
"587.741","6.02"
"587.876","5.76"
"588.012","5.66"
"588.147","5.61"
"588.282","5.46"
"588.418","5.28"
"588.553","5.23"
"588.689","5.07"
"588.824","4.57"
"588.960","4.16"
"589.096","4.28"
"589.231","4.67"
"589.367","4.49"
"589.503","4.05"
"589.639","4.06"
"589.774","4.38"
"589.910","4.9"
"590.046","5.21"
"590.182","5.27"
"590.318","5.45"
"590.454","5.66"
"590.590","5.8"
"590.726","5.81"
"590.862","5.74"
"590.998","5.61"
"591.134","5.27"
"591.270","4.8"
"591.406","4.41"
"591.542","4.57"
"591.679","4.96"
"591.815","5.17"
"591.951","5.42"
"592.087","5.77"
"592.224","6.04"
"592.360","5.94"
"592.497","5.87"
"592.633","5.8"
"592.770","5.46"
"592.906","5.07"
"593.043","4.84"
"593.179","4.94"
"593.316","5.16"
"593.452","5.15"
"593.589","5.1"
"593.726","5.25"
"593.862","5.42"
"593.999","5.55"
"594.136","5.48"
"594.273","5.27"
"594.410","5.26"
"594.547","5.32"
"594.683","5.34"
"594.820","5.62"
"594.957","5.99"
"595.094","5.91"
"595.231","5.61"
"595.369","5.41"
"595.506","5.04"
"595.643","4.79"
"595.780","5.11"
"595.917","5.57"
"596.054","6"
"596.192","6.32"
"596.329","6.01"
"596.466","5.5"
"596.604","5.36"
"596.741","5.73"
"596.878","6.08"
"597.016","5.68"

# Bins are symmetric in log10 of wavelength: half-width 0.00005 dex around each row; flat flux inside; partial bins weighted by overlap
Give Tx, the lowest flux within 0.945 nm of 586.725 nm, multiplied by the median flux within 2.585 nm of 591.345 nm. 22.5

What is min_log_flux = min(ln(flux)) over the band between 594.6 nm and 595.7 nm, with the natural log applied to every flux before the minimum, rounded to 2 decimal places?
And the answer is 1.57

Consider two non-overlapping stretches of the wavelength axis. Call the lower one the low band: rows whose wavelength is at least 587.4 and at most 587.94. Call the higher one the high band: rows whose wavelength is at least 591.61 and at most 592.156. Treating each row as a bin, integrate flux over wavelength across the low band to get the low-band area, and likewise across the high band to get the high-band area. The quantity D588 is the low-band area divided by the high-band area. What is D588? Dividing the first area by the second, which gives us 1.11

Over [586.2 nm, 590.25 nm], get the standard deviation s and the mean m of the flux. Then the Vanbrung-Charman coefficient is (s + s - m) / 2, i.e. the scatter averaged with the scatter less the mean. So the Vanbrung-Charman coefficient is -1.9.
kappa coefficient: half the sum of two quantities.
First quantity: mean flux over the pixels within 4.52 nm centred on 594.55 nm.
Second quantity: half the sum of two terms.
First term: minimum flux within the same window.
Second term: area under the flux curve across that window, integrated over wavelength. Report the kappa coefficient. 10.1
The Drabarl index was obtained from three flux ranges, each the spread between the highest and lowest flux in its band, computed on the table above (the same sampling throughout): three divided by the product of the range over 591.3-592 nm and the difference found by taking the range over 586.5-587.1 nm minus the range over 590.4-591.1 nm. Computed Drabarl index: 10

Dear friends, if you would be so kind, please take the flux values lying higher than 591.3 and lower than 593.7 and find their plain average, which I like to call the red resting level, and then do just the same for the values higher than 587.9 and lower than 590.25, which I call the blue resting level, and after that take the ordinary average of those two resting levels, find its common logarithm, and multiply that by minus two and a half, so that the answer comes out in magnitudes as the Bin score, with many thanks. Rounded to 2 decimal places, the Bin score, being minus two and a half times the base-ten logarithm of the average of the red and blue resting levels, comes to -1.76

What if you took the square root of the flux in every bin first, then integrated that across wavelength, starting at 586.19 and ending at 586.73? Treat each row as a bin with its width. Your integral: 1.17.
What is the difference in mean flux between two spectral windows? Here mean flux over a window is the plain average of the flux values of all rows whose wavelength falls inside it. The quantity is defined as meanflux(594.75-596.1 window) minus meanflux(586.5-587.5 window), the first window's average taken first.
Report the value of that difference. 0.20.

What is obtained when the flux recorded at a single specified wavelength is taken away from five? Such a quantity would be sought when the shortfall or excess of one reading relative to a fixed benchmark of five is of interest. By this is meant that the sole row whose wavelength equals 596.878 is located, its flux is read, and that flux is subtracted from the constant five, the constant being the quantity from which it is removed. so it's -1.1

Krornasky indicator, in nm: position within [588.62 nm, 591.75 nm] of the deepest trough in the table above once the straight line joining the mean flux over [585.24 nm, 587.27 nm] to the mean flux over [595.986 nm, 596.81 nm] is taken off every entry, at 589.639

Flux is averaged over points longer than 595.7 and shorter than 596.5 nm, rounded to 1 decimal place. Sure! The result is 5.8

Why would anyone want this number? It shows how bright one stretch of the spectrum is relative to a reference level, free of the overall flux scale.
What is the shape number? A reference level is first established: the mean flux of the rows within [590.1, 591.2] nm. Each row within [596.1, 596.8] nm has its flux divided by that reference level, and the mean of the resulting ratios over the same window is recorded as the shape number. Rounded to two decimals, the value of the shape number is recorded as 1.04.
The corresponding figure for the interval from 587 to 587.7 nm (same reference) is 1.02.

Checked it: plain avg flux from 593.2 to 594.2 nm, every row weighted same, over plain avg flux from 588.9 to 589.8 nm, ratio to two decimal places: 1.23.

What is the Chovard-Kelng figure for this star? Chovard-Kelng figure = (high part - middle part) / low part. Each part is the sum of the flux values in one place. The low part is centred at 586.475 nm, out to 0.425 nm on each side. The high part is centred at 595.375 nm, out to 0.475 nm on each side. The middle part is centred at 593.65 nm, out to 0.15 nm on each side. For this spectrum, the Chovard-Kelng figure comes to 0.97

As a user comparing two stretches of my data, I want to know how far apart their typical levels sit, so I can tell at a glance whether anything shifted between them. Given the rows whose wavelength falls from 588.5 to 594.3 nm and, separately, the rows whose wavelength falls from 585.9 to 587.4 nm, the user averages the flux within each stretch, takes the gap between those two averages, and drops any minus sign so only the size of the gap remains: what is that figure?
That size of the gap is 0.2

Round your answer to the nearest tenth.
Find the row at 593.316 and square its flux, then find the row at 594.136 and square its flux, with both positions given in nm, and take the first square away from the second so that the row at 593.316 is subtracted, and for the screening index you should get 3.4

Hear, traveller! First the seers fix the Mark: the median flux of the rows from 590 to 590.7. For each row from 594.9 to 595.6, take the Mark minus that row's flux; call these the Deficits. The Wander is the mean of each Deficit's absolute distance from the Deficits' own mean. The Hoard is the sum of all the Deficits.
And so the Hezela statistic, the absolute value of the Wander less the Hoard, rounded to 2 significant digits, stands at 1.0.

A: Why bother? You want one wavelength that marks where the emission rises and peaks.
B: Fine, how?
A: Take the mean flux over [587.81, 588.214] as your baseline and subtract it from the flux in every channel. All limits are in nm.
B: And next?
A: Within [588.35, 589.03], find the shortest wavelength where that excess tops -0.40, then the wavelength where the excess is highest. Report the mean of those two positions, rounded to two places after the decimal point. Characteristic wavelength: 588.42 nm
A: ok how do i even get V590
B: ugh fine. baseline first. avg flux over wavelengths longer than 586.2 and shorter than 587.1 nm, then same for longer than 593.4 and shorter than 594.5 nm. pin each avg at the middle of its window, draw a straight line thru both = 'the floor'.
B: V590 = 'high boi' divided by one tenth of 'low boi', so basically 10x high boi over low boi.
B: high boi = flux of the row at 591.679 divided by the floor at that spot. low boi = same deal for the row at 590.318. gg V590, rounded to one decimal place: 9.0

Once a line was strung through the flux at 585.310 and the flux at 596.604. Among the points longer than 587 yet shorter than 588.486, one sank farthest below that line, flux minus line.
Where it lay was 588.418 nm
